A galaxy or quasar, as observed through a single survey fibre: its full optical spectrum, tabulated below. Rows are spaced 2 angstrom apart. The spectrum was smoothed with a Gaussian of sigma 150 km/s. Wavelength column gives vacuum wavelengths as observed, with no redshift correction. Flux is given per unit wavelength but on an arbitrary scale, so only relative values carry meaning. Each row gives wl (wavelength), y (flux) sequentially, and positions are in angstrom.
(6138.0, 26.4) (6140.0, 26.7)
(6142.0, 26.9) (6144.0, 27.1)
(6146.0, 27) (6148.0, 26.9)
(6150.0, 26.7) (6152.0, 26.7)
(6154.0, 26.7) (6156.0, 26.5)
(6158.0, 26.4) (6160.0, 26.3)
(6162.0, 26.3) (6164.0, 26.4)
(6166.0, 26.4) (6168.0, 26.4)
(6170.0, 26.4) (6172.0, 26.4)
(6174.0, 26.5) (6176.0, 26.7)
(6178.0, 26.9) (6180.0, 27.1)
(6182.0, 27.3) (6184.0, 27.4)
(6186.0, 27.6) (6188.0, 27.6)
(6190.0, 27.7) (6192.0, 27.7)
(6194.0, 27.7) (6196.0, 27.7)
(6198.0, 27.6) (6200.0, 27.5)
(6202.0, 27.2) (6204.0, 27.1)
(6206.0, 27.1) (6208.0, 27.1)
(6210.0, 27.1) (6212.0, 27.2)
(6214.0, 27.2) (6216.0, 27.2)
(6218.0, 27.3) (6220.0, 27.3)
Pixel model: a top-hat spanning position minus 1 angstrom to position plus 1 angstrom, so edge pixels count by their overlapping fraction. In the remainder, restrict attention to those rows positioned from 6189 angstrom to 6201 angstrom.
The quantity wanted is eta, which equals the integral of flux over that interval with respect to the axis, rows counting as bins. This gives 332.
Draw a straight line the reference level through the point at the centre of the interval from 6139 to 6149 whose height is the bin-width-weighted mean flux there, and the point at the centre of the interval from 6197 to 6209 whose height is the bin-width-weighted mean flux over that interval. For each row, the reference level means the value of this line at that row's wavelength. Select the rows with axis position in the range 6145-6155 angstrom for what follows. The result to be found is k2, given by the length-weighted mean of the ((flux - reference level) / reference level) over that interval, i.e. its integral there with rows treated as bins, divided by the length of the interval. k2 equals -0.006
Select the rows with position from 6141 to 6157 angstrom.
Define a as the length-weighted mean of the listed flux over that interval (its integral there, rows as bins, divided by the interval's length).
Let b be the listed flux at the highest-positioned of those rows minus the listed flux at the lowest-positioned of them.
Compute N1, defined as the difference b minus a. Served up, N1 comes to -27.2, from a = 26.8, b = -0.4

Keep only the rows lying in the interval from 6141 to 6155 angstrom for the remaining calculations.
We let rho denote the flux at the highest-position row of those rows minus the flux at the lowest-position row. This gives -0.2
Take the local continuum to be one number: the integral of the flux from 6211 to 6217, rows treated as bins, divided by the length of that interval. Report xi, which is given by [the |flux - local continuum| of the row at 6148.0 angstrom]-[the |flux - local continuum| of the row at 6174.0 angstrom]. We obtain -0.4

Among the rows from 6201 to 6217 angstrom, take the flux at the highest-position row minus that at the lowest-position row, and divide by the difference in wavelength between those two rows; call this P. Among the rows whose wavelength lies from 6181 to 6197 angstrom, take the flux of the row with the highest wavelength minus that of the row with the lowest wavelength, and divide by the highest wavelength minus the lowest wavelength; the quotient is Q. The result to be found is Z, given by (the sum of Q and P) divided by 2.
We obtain 0.014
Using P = 0.00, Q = 0.03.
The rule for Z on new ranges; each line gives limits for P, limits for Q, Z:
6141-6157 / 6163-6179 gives 0.004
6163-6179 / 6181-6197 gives 0.032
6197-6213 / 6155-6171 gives -0.018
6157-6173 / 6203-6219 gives 0.007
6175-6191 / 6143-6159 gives 0.011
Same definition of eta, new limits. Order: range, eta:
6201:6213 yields 326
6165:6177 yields 318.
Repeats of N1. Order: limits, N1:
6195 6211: -27.9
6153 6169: -26.7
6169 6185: -25.8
